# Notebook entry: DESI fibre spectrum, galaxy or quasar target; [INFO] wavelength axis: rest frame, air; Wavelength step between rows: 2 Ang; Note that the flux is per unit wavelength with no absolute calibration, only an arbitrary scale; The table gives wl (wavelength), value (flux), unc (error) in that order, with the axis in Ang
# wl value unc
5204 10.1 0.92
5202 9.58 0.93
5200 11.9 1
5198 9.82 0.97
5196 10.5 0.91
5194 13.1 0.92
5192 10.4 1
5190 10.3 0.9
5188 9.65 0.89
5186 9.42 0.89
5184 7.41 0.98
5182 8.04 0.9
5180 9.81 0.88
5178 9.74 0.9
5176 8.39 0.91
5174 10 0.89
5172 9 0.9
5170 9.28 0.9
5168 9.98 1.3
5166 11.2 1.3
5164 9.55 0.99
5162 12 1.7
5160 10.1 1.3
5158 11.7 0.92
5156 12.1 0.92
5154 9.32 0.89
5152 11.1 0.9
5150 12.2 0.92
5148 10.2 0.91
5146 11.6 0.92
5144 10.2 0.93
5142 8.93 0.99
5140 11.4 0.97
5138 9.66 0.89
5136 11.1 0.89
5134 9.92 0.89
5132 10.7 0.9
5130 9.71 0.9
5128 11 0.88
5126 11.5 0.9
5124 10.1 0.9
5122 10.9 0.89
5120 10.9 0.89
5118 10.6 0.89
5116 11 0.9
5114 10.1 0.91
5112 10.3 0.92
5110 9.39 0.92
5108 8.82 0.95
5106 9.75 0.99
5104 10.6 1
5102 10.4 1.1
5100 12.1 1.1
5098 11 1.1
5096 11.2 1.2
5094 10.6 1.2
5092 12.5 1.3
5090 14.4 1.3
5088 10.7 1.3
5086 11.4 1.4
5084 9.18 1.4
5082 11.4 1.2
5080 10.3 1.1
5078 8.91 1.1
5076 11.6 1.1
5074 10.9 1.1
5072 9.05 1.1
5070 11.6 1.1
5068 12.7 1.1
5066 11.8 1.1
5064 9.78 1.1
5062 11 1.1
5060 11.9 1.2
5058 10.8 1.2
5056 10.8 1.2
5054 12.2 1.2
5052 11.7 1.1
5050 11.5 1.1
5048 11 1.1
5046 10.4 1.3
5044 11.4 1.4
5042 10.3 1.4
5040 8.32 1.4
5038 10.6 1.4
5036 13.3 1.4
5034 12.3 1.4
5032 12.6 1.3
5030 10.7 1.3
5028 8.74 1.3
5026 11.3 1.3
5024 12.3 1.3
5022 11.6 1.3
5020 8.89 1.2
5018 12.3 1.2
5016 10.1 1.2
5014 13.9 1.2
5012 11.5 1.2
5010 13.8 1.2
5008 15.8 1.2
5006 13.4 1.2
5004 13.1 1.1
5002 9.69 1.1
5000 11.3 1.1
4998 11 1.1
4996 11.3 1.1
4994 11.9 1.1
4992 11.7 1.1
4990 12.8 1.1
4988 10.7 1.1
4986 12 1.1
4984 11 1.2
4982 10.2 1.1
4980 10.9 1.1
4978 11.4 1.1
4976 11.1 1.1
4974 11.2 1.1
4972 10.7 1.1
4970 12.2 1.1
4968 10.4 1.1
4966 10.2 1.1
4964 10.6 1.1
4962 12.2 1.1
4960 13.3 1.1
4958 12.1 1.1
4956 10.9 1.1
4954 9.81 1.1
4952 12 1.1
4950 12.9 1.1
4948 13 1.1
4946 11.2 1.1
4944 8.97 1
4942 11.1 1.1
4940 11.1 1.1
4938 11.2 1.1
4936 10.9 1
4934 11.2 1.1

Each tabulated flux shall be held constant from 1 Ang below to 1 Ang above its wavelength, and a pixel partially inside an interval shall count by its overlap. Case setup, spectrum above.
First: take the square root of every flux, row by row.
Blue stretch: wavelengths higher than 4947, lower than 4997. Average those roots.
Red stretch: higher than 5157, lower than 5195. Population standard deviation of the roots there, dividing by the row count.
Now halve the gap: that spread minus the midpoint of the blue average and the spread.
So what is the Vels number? -1.587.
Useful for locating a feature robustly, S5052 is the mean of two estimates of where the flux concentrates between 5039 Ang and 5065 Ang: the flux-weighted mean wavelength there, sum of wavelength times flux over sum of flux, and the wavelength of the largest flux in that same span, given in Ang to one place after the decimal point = 5053.1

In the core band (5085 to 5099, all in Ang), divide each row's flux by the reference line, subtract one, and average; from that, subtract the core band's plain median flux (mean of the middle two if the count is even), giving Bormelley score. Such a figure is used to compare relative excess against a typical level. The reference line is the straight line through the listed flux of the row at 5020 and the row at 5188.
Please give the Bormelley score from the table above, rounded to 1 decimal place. -10.9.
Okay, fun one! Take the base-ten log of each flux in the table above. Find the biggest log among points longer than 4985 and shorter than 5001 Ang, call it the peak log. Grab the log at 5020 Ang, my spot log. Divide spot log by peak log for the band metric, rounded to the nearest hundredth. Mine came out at 0.86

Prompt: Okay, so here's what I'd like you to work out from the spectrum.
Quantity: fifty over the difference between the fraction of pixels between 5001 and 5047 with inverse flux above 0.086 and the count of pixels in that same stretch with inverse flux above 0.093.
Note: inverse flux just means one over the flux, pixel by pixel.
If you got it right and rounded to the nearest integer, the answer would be -6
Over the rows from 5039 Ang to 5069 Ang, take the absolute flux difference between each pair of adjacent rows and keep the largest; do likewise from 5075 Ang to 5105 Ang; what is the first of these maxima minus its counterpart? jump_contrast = -1.7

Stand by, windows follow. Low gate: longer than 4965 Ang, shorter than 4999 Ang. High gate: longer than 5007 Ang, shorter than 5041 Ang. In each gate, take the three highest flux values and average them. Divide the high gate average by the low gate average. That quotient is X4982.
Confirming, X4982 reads 1.18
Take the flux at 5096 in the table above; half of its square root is 1.67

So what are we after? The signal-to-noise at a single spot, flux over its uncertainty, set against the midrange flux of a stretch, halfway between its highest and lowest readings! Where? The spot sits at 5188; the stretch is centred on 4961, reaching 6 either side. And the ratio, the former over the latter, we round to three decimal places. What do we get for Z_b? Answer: 0.923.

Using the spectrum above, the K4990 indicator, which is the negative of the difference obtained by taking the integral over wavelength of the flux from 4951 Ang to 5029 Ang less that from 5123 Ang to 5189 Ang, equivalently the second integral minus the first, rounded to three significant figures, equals -227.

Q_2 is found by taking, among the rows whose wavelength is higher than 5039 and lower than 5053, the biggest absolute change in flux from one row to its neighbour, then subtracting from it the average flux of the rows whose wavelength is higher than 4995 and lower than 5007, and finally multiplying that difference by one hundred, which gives -965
